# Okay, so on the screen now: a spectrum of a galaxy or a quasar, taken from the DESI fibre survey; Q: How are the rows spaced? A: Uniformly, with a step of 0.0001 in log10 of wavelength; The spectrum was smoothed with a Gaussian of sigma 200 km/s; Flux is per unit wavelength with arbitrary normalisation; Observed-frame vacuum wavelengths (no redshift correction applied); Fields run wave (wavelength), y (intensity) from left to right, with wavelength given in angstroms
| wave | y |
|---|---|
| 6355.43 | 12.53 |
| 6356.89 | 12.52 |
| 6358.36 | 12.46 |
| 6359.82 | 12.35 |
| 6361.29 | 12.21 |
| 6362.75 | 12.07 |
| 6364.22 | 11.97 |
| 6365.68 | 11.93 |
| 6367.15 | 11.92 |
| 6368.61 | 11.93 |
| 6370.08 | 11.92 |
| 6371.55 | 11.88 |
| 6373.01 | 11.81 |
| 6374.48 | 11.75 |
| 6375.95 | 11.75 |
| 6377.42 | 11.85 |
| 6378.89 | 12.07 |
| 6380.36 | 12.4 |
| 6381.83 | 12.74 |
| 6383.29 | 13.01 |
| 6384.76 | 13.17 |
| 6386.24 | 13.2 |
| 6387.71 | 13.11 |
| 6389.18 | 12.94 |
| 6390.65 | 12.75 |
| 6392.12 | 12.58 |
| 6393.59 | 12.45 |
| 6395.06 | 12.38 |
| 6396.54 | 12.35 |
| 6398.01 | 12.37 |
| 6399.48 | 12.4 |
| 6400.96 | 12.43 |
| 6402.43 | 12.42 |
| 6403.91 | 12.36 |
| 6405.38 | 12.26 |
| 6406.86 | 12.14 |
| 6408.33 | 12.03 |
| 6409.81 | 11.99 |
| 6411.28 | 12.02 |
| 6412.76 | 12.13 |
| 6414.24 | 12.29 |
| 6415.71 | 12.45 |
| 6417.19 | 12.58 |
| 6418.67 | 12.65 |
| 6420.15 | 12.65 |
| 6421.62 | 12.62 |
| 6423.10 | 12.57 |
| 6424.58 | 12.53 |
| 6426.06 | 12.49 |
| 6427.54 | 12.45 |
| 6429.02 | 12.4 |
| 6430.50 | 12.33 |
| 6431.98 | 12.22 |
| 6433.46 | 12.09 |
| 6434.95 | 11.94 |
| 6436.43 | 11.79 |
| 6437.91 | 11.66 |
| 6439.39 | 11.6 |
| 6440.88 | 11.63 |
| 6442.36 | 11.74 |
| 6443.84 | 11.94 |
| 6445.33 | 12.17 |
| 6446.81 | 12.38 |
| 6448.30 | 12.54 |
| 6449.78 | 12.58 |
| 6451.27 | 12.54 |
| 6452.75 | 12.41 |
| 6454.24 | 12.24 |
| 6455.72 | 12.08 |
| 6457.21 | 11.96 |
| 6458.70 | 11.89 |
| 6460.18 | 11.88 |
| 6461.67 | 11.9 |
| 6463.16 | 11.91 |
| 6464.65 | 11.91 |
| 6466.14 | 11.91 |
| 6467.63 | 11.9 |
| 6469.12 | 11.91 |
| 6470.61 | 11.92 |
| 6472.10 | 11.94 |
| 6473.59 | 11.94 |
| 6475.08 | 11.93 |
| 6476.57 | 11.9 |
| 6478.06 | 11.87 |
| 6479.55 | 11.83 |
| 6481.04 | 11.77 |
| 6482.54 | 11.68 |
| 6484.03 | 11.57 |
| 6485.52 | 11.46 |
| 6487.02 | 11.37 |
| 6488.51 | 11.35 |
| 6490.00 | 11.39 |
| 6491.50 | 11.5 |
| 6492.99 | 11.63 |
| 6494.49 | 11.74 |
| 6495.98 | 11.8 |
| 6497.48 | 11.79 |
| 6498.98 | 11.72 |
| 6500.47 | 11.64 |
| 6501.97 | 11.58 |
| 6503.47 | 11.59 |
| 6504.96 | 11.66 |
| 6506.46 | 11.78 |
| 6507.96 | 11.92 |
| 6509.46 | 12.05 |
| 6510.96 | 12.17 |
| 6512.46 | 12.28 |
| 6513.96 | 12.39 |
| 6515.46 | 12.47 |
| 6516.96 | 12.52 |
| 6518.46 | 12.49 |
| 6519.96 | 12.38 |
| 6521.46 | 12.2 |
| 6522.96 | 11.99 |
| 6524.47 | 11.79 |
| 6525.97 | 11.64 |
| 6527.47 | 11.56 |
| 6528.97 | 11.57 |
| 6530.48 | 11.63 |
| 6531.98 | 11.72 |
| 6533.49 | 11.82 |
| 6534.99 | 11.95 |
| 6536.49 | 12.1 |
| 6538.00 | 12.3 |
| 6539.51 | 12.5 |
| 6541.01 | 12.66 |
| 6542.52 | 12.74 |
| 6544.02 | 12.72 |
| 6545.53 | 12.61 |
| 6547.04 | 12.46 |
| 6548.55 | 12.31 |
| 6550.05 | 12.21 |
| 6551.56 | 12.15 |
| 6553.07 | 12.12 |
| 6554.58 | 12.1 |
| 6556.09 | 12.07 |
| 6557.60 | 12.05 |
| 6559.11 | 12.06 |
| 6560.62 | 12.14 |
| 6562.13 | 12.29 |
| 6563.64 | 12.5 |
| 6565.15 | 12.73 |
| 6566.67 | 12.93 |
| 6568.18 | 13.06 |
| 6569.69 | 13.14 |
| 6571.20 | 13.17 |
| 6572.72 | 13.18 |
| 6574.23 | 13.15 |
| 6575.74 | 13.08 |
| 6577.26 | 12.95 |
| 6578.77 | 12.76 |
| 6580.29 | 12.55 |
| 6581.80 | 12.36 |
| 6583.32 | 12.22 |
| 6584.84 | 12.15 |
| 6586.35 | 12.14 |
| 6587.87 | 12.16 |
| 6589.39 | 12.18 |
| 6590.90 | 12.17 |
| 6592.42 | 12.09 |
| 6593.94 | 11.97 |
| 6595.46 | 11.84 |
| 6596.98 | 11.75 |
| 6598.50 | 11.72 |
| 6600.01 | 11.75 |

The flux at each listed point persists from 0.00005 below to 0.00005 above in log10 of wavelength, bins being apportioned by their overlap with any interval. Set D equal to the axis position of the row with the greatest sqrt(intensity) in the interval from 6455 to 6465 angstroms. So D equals 6455.72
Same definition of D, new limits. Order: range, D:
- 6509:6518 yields 6516.96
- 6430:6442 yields 6430.50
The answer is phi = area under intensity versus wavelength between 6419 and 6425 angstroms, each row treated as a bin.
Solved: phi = 76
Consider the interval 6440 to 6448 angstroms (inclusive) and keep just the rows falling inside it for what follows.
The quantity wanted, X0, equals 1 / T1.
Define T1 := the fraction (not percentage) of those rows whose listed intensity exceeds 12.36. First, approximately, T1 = 0.20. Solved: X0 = 5.0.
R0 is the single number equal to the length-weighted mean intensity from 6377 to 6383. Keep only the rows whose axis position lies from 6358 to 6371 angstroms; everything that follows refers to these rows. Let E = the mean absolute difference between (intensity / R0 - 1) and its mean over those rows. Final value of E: 0.0138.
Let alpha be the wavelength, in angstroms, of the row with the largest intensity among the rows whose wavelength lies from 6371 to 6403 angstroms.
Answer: 6386.24 angstroms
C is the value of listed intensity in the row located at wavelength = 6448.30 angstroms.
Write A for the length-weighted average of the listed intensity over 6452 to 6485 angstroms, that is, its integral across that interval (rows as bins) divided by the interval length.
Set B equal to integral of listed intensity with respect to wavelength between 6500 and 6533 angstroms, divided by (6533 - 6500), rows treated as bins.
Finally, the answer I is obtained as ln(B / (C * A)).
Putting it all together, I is -2.53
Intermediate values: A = 11.9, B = 12.0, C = 12.54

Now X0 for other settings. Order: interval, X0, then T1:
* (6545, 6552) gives 2.5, 0.40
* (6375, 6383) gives 2.5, 0.40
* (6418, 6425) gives 1.0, 1.00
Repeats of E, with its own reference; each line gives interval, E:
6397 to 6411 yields 0.0116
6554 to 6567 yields 0.0216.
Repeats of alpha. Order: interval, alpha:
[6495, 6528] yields 6516.96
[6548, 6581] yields 6572.72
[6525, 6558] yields 6542.52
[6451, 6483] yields 6451.27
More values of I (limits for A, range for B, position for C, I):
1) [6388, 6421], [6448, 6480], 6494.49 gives -2.49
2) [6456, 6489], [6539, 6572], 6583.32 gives -2.45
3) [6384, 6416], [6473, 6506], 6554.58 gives -2.56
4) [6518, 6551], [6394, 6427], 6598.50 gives -2.44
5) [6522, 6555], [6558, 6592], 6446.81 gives -2.48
